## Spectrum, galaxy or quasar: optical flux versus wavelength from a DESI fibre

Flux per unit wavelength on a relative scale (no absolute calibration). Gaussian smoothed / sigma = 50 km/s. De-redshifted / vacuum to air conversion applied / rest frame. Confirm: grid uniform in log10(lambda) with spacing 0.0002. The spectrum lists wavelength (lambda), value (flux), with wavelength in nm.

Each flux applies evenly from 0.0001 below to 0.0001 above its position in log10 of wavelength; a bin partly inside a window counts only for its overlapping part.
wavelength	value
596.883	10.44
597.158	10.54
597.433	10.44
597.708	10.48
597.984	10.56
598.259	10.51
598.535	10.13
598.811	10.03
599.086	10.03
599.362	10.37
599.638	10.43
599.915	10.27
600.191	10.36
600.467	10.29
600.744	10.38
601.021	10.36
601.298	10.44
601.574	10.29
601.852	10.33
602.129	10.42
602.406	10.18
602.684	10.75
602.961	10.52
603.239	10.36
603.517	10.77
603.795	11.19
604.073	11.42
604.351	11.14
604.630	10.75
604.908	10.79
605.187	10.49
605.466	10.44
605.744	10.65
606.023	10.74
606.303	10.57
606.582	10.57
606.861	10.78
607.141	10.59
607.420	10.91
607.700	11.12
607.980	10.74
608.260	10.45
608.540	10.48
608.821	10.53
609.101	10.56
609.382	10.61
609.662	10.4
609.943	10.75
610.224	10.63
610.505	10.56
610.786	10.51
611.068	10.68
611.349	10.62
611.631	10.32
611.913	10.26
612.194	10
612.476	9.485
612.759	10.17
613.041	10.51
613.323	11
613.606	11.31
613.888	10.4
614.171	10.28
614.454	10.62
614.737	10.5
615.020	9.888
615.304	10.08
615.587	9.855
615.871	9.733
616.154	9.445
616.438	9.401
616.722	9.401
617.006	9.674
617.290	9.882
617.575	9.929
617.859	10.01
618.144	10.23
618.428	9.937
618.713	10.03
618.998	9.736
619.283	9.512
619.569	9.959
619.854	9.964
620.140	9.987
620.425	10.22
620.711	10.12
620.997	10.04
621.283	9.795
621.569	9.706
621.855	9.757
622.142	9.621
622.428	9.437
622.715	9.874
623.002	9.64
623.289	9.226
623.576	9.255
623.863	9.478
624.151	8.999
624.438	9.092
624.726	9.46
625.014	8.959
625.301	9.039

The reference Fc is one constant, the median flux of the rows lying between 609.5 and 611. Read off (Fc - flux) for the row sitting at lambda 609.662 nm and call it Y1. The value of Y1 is 0.2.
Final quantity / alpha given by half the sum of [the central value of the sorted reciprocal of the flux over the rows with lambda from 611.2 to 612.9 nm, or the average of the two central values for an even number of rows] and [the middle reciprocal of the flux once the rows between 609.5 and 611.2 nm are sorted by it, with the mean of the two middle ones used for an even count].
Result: 0.096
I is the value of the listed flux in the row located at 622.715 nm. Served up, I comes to 9.874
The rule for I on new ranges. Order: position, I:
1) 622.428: 9.437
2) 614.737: 10.5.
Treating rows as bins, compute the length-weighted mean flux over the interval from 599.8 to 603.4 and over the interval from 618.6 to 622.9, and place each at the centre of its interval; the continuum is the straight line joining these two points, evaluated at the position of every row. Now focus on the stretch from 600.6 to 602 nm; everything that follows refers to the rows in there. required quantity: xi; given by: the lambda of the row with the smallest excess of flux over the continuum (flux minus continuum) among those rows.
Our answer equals 601.574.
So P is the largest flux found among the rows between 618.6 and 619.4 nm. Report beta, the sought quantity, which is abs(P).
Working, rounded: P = 10.03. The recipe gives 10.0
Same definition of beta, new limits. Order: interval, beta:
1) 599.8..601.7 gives 10.4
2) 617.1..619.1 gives 10.2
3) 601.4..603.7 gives 10.8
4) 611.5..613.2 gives 10.5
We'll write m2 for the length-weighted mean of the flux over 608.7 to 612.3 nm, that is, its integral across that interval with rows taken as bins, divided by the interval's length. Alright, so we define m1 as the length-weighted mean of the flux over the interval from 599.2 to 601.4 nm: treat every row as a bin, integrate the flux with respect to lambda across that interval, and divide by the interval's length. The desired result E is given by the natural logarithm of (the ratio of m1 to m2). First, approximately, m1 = 10.4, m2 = 10.5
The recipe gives -0.01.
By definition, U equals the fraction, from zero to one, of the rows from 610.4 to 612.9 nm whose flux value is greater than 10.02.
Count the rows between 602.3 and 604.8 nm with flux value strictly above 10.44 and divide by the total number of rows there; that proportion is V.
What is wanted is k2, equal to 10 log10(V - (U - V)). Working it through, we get -1.1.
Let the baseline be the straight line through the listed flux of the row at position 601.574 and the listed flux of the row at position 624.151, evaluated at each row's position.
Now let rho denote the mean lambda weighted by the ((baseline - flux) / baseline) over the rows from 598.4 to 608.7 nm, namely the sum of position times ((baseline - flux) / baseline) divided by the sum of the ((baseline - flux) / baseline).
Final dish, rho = 606.29 nm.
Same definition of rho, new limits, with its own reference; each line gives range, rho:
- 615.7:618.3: 617.59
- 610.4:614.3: 612.49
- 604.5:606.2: 605.33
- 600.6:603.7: 602.80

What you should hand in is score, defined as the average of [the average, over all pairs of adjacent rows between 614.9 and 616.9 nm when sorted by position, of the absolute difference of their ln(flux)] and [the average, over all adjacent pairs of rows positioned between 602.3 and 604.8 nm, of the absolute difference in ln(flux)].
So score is 0.023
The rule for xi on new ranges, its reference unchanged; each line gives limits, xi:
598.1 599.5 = 598.811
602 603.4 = 602.406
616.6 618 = 616.722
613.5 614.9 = 614.171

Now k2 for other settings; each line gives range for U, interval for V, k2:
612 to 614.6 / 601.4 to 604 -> -9.5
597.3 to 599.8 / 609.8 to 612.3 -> -4.8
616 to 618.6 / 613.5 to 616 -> -2.6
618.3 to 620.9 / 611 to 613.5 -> -2.6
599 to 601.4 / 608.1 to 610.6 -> -1.1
